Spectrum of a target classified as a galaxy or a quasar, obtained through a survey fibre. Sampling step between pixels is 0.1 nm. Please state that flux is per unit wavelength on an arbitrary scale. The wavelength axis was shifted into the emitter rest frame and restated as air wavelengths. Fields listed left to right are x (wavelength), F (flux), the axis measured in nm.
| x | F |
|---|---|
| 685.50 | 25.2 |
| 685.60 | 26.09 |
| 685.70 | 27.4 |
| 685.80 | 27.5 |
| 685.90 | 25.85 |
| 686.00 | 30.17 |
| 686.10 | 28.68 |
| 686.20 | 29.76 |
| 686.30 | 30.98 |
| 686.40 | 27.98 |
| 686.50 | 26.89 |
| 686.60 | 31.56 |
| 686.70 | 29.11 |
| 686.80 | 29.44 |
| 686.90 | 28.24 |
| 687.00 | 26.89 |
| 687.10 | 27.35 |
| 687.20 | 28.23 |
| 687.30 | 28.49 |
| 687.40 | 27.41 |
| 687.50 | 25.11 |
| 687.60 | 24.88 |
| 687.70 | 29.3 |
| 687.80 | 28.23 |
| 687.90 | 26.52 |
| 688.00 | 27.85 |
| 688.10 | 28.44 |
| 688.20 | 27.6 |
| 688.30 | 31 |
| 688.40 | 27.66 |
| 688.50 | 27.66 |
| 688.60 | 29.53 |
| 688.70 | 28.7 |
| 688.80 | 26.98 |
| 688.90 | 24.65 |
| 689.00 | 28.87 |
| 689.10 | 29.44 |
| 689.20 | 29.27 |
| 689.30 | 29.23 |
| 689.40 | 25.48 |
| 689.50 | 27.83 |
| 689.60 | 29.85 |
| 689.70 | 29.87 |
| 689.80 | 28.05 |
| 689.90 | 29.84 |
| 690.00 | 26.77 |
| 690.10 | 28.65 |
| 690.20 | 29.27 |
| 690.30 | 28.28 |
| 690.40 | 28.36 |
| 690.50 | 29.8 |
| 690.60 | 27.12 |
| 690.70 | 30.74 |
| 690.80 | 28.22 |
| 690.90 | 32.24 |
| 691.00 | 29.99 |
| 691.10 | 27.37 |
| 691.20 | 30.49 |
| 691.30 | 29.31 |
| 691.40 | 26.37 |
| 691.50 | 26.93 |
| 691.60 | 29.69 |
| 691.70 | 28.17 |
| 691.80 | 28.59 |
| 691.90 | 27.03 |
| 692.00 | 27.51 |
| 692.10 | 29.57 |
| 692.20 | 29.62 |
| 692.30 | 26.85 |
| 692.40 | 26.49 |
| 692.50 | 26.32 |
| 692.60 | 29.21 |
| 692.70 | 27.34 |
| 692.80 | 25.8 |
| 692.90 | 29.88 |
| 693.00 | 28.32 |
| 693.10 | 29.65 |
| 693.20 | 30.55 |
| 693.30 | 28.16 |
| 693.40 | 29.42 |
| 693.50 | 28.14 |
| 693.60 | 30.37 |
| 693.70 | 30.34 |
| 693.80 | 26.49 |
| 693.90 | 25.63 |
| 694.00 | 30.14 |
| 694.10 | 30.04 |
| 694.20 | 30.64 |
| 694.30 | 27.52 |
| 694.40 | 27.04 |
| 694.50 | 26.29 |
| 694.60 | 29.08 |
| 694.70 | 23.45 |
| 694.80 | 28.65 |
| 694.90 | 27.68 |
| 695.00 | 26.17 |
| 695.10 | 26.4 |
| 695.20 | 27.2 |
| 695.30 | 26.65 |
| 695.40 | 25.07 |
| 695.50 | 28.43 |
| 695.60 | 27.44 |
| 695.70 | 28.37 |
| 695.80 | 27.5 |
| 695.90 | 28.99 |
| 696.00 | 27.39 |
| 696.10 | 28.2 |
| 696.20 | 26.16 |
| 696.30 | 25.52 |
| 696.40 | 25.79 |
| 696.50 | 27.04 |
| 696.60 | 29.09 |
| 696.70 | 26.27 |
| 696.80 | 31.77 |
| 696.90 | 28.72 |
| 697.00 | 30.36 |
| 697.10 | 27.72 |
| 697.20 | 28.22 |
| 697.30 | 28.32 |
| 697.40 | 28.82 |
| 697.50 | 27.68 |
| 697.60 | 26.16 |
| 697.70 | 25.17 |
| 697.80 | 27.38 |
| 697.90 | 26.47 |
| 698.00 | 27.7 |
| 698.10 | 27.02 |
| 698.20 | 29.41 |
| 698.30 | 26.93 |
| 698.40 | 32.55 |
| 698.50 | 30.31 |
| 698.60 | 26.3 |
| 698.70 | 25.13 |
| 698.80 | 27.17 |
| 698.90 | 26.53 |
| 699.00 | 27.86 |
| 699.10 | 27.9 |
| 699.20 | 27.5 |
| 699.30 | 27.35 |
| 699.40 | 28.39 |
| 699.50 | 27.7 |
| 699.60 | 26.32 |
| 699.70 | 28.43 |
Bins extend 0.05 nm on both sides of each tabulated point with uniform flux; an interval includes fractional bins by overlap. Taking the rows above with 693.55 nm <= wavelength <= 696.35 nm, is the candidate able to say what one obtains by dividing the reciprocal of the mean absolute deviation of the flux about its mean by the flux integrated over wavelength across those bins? 0.0092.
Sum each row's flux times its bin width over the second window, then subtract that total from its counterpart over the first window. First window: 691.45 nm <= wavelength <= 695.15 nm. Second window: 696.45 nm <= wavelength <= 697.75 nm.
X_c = 67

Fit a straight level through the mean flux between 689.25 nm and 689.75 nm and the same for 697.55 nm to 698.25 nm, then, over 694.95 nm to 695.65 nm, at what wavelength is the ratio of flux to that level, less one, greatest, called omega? 695.50 nm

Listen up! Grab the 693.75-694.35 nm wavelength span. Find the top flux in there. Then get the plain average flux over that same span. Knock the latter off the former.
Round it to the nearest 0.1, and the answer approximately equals 2.2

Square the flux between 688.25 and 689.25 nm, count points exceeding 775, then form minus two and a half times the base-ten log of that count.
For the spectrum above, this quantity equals -1.9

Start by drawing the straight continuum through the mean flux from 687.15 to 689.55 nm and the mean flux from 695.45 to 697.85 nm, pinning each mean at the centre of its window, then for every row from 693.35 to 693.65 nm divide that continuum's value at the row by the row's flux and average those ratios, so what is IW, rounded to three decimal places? 0.949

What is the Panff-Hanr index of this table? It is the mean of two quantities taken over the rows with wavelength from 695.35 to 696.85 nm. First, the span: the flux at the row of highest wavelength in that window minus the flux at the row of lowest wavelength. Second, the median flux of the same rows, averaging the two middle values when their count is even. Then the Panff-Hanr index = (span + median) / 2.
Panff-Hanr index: 17.1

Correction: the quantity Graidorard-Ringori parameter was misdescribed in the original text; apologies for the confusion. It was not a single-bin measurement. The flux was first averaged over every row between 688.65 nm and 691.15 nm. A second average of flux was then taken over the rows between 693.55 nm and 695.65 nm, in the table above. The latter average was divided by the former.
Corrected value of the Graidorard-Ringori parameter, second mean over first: 0.97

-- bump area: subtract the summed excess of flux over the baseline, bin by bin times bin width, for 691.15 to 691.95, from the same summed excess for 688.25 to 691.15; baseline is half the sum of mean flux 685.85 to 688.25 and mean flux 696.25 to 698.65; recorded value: 1.5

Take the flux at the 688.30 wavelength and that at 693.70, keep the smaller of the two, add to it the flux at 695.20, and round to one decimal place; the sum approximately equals 57.5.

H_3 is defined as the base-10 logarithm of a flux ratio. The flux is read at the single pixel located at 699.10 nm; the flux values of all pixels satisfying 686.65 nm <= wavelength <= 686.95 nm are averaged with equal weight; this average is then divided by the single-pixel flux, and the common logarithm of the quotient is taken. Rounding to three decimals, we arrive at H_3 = 0.016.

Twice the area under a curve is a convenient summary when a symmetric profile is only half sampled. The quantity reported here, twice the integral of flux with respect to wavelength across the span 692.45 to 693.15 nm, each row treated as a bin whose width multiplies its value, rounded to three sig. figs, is 39.3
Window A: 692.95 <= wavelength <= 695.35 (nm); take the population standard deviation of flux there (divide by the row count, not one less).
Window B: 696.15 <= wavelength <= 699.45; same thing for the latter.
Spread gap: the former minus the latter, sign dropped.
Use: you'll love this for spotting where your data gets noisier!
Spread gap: 0.12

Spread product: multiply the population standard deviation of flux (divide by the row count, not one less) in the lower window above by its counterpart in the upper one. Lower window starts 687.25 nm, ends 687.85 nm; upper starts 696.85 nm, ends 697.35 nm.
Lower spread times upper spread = 1.52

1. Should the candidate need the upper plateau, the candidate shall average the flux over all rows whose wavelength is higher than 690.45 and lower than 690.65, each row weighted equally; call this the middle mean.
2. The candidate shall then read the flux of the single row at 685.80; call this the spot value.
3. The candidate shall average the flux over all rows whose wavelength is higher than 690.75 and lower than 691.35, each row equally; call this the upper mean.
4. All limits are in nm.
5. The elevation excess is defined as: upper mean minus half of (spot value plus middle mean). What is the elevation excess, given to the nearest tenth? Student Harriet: 1.6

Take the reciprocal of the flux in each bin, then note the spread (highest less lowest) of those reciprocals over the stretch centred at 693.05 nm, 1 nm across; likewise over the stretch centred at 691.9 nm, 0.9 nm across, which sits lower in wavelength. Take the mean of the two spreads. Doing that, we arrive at 0.0048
